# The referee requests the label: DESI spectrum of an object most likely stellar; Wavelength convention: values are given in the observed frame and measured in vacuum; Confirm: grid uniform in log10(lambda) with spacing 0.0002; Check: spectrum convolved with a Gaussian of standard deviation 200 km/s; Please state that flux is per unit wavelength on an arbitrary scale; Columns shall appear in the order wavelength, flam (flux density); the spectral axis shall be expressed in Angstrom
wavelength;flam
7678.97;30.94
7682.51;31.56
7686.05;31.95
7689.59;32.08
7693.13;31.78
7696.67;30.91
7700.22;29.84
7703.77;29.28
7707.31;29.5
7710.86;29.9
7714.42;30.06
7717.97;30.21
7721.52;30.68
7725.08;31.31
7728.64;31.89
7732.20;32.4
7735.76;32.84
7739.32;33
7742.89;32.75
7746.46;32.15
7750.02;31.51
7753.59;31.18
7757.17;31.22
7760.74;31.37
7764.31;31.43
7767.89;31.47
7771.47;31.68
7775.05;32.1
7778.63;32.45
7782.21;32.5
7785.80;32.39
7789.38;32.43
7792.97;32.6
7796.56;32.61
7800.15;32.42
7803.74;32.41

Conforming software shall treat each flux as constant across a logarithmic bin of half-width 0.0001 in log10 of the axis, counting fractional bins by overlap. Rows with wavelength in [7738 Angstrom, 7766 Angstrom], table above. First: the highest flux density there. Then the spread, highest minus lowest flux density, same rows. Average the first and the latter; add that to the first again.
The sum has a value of 50.4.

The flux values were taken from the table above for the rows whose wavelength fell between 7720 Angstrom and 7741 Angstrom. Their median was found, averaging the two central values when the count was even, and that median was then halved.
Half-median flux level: 16.1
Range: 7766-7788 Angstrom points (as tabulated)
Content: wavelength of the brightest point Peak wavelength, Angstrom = 7782.21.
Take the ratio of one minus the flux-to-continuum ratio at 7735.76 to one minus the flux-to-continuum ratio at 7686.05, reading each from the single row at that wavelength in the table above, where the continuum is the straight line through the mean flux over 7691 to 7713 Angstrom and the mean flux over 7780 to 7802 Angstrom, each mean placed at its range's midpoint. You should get 0.79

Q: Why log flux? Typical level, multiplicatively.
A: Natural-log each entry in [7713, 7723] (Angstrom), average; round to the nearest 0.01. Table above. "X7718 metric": 3.41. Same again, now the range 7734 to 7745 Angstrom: 3.49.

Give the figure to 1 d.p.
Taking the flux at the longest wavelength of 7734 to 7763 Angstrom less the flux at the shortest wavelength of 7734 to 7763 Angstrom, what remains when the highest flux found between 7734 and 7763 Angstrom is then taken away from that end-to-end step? -34.5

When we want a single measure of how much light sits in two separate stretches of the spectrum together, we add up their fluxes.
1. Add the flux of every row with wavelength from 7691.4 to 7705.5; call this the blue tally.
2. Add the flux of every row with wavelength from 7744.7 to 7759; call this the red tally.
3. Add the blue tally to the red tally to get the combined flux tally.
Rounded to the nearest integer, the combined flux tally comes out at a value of 248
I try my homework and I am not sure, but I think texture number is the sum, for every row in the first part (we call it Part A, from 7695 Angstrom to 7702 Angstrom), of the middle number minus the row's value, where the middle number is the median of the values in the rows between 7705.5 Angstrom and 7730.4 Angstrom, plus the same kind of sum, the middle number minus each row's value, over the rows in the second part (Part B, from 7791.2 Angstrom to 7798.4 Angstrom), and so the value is -5.1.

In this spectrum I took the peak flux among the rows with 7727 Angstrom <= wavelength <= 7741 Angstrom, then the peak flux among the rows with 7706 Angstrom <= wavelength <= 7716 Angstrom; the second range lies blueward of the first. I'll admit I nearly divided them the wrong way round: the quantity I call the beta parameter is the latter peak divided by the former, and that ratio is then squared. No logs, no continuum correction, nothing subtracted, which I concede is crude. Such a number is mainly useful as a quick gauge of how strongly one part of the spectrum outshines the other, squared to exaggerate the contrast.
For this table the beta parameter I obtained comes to 0.83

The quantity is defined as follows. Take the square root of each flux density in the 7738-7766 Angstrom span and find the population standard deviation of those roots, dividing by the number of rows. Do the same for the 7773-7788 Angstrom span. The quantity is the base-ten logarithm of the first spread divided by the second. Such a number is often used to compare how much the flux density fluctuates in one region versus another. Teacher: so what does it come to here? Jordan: 0.64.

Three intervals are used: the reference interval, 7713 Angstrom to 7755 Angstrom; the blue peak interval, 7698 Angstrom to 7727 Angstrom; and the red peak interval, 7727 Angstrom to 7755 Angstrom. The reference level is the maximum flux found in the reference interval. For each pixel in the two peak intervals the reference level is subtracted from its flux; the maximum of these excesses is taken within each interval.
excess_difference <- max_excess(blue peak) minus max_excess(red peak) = -1.7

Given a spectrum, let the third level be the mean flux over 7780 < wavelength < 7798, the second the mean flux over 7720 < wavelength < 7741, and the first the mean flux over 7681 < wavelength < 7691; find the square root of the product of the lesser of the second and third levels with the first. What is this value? 31.9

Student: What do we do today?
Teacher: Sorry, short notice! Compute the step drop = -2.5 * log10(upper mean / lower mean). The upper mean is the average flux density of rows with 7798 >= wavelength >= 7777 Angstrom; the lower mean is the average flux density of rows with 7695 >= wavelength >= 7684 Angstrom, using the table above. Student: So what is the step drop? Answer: -0.019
